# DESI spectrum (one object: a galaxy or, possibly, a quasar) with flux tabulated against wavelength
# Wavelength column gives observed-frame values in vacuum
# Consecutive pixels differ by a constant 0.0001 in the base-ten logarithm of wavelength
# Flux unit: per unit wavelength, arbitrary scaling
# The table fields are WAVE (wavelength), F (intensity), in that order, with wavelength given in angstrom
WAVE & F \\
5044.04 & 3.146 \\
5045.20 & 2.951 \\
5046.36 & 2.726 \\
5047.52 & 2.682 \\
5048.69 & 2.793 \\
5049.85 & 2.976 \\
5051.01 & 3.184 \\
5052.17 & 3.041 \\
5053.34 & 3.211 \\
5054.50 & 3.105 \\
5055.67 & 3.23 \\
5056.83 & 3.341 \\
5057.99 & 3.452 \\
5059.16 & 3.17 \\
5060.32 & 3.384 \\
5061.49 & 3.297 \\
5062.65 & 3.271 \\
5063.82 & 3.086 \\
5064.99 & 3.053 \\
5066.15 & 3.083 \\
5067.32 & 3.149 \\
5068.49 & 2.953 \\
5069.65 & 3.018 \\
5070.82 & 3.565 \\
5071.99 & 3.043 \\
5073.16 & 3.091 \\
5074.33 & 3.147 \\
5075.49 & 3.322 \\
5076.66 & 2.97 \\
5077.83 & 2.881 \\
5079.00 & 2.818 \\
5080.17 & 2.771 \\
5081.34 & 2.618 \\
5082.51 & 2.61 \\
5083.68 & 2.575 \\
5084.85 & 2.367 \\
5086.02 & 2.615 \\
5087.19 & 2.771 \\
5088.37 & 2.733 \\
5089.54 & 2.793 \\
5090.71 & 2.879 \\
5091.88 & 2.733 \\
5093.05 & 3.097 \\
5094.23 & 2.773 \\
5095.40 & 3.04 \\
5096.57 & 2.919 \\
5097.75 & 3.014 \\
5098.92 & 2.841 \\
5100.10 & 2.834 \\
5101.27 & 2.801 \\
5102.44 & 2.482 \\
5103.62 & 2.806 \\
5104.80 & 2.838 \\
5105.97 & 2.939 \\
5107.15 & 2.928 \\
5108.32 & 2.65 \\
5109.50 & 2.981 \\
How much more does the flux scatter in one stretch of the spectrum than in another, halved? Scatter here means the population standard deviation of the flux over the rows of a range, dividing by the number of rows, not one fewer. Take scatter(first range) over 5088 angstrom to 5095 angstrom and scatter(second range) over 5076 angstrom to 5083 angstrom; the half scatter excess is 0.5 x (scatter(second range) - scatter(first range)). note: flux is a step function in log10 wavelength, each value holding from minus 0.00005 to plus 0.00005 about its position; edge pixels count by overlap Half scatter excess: 0.002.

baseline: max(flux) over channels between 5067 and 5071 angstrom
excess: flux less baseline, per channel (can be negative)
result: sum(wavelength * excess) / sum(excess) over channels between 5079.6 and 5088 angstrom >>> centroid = 5083.7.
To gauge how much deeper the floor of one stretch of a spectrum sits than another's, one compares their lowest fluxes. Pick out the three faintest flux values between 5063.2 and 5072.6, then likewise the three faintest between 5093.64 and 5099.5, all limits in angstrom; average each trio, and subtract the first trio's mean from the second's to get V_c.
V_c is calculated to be -0.16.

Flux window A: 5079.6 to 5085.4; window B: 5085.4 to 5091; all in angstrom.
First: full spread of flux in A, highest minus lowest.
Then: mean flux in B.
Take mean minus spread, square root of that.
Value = 1.53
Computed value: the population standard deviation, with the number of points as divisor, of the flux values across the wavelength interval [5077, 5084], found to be 0.12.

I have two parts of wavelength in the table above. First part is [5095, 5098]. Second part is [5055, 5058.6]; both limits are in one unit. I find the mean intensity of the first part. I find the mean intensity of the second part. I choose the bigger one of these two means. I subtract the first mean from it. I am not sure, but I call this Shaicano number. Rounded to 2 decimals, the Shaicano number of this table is 0.35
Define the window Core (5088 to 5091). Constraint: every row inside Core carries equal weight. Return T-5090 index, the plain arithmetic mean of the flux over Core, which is 2.80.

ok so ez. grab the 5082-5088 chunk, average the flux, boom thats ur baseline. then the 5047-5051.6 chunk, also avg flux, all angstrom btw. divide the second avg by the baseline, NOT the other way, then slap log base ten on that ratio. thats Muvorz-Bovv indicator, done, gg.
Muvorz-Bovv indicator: 0.051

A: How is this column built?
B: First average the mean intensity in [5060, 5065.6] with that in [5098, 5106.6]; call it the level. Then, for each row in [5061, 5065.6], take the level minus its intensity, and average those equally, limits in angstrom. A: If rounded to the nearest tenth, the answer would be -0.2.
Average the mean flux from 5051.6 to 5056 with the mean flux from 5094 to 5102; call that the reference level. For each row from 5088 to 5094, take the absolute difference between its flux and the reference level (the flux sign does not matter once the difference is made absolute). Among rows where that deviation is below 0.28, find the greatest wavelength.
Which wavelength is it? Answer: 5093.05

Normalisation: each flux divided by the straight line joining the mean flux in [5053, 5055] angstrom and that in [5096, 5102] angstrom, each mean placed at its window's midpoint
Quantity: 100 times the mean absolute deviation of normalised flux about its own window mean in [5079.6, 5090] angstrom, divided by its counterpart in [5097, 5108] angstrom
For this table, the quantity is 112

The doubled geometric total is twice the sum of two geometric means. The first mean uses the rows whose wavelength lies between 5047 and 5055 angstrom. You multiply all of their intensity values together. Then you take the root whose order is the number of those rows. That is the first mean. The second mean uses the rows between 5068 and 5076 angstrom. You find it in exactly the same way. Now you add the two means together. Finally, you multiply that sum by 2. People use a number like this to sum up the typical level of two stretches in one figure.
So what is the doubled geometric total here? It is 12.3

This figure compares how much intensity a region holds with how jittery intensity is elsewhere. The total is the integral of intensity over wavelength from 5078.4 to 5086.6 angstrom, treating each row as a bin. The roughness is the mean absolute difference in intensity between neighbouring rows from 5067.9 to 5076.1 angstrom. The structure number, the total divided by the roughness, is 91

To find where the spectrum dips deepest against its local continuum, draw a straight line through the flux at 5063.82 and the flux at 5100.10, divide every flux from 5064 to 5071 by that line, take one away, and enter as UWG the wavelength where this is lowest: 5068.49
